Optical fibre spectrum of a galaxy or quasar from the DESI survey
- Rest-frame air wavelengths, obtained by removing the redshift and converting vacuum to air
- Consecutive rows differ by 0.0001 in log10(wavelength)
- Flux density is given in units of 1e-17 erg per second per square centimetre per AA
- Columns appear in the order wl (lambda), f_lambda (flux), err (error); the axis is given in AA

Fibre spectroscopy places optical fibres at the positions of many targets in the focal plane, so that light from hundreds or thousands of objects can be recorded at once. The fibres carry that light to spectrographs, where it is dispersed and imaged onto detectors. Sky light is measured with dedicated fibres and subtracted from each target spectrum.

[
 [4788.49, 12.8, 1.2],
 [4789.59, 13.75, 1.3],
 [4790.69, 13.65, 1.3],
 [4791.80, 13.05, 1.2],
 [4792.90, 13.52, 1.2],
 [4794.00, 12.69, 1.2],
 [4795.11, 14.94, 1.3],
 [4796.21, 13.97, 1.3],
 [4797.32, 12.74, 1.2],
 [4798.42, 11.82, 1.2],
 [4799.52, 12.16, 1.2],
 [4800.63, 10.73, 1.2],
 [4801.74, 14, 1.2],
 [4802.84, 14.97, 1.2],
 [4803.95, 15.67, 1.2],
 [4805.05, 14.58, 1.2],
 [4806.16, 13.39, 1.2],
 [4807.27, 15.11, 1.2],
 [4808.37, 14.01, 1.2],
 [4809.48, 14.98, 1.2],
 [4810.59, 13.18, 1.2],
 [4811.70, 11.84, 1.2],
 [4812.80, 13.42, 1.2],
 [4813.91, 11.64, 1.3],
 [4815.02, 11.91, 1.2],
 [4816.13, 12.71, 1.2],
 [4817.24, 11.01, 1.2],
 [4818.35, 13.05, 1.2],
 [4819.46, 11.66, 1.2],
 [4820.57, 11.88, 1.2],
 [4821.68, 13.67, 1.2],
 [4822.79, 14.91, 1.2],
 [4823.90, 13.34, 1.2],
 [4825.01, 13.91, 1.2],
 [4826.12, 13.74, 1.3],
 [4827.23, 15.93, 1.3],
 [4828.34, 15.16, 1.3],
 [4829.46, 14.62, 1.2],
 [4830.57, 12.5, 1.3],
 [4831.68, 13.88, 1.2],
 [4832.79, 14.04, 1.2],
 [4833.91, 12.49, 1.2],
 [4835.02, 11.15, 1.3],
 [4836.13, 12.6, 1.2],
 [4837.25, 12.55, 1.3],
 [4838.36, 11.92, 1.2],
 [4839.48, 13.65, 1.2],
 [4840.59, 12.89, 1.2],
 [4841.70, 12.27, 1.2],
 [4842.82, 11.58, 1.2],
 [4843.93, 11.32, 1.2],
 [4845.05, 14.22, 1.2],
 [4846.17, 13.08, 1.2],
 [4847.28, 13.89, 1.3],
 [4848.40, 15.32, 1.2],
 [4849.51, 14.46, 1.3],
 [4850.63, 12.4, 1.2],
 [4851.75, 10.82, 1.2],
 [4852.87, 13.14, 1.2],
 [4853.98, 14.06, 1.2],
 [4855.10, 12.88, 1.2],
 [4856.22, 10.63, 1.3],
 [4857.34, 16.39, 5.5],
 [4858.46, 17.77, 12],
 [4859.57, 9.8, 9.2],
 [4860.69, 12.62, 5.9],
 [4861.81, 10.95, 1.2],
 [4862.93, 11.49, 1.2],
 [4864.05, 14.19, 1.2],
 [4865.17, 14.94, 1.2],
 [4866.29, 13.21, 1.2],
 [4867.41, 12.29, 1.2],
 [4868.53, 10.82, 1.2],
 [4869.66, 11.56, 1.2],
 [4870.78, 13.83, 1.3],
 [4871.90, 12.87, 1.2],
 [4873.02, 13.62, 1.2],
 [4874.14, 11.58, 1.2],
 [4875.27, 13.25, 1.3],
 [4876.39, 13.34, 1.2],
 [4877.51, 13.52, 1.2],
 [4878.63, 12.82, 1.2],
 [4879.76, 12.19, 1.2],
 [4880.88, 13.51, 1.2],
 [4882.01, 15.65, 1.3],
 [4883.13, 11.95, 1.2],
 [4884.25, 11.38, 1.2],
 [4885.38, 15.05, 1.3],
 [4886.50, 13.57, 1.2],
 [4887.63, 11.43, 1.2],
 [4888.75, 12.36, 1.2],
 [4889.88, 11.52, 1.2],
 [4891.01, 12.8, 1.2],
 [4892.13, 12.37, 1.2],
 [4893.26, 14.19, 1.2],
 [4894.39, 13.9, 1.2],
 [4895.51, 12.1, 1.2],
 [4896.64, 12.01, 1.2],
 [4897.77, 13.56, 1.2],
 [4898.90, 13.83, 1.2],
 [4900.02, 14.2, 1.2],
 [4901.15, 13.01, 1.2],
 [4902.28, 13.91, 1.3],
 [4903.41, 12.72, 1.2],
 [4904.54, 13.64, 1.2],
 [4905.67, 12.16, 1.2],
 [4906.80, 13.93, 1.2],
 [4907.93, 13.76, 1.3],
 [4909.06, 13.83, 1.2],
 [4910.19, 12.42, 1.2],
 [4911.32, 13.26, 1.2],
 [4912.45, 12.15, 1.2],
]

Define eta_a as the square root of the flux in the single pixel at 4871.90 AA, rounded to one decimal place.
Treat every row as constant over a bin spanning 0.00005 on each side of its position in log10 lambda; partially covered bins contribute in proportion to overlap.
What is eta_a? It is 3.6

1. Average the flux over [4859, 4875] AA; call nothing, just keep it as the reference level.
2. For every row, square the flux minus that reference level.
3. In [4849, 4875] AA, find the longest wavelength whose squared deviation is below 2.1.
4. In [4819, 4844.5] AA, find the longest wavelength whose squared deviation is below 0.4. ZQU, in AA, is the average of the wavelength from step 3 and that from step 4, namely 4857.9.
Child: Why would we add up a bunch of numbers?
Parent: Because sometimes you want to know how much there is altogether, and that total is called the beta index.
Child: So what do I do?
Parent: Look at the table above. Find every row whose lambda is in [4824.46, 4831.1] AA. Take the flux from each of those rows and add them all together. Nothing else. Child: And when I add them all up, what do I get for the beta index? 86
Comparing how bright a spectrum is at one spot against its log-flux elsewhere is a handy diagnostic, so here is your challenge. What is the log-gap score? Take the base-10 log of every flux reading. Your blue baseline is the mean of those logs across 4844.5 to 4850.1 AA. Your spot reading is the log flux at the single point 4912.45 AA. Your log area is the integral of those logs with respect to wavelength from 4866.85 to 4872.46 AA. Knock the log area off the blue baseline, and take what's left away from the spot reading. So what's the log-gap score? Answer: 6.03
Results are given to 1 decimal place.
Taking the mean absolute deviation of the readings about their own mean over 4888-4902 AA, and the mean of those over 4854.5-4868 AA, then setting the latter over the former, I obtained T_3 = 16.5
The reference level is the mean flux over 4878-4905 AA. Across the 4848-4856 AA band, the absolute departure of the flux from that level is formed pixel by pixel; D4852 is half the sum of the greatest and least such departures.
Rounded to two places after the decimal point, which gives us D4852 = 1.16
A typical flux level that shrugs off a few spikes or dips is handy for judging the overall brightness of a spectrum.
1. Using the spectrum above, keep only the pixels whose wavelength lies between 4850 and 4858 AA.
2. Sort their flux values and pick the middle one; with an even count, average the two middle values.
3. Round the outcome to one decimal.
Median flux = 12.9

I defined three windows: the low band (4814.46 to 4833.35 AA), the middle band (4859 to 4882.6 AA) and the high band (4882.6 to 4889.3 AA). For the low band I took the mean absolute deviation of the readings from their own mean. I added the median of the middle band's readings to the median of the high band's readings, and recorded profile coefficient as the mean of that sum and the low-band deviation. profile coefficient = 13.1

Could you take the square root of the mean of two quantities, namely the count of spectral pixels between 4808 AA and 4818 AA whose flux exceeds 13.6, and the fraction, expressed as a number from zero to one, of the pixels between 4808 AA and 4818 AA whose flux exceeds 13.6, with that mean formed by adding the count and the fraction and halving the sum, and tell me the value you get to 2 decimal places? 1.05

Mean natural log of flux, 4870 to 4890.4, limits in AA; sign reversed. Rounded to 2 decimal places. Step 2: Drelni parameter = -2.56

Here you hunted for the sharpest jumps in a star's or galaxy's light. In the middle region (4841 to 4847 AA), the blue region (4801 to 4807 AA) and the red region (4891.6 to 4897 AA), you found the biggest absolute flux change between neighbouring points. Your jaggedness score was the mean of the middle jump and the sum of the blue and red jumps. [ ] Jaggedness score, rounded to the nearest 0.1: 3.0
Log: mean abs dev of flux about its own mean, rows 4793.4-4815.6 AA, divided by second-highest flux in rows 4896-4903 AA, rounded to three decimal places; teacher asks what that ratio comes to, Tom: 0.085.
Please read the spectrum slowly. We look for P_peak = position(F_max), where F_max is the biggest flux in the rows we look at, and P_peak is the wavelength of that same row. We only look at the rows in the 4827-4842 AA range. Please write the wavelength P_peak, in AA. 4827.23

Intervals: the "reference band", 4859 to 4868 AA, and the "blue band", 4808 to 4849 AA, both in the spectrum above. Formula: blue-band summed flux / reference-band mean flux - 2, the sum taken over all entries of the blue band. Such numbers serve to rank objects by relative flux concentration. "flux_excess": 37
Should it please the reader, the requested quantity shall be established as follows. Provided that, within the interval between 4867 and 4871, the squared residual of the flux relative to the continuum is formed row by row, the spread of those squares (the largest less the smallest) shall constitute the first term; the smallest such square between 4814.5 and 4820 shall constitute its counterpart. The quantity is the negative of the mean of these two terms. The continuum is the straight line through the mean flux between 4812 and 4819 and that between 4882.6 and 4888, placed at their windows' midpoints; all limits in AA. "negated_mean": -1.6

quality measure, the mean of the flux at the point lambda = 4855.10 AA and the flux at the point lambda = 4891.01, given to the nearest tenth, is 12.8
